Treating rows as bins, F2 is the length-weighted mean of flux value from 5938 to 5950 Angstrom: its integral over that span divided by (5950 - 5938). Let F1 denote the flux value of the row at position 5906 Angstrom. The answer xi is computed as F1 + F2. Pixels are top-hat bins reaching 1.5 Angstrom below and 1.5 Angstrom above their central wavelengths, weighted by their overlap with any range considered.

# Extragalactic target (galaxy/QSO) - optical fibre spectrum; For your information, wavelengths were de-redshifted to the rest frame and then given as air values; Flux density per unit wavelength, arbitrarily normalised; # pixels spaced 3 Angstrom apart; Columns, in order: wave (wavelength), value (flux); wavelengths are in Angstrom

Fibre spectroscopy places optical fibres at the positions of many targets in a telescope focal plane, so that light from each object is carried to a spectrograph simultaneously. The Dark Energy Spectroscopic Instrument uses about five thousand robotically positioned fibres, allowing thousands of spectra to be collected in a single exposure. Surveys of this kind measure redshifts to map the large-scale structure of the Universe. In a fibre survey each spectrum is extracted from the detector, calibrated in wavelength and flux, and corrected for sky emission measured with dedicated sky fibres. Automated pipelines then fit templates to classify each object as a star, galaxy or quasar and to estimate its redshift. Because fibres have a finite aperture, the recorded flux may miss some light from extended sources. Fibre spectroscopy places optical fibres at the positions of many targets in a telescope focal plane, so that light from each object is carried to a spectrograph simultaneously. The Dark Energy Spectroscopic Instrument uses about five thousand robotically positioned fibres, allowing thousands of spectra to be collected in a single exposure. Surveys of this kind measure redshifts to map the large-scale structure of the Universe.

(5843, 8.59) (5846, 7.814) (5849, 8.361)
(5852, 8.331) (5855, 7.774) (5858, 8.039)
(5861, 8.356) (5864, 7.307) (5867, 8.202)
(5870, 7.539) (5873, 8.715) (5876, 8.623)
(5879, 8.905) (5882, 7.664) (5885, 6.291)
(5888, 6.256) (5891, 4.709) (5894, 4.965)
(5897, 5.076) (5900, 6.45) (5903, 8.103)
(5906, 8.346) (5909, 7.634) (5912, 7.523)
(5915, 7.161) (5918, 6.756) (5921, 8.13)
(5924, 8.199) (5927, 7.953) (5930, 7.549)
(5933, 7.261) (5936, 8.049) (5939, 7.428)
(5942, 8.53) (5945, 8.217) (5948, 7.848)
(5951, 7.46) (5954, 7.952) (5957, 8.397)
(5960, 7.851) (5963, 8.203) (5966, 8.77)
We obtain 16.4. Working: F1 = 8.346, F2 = 8.01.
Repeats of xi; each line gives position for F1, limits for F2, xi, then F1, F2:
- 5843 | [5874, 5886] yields 16.6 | 8.59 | 7.97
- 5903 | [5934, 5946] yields 16.1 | 8.103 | 8.02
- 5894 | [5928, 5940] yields 12.6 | 4.965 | 7.59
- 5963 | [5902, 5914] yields 16.1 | 8.203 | 7.86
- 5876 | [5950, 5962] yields 16.6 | 8.623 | 7.95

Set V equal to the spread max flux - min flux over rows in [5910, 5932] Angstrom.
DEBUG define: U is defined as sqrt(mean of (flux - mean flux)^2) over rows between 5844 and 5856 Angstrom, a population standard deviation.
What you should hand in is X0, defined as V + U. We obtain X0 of 1.7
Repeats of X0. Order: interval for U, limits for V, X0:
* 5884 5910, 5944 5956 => 2.0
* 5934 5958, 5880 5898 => 3.3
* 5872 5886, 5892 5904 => 4.1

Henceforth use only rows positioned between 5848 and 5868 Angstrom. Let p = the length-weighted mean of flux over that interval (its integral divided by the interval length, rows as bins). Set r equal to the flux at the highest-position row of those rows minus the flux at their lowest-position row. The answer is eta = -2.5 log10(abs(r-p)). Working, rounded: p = 8.04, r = -0.2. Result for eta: -2.28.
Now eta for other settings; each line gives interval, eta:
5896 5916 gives -1.78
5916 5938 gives -2.01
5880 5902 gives -2.15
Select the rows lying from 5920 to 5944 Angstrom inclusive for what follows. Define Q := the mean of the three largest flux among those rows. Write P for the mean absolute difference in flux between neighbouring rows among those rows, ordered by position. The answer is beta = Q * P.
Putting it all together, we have 4.2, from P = 0.50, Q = 8.29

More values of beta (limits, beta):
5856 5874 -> 6.9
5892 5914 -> 5.6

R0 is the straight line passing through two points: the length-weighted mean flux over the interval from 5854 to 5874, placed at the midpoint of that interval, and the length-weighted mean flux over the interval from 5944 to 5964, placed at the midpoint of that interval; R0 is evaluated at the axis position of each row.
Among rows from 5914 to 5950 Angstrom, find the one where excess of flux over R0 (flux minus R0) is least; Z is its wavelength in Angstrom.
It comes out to 5918 Angstrom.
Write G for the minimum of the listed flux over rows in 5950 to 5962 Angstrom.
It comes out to 7.46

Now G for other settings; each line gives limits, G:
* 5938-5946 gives 7.428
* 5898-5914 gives 6.45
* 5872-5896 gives 4.709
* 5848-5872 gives 7.307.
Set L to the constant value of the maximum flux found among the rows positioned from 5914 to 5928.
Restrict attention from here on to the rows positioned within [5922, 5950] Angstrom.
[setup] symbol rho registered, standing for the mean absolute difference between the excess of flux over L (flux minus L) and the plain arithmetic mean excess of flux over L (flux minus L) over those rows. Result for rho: 0.33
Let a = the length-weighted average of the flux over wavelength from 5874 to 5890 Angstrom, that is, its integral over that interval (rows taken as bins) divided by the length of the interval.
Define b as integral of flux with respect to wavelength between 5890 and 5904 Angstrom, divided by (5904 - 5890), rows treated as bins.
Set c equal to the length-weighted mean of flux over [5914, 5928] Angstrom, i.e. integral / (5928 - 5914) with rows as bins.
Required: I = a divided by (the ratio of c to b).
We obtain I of 6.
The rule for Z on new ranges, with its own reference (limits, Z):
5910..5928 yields 5918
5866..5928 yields 5891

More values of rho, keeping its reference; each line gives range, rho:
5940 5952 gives 0.36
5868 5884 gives 0.55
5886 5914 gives 1.19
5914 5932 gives 0.47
